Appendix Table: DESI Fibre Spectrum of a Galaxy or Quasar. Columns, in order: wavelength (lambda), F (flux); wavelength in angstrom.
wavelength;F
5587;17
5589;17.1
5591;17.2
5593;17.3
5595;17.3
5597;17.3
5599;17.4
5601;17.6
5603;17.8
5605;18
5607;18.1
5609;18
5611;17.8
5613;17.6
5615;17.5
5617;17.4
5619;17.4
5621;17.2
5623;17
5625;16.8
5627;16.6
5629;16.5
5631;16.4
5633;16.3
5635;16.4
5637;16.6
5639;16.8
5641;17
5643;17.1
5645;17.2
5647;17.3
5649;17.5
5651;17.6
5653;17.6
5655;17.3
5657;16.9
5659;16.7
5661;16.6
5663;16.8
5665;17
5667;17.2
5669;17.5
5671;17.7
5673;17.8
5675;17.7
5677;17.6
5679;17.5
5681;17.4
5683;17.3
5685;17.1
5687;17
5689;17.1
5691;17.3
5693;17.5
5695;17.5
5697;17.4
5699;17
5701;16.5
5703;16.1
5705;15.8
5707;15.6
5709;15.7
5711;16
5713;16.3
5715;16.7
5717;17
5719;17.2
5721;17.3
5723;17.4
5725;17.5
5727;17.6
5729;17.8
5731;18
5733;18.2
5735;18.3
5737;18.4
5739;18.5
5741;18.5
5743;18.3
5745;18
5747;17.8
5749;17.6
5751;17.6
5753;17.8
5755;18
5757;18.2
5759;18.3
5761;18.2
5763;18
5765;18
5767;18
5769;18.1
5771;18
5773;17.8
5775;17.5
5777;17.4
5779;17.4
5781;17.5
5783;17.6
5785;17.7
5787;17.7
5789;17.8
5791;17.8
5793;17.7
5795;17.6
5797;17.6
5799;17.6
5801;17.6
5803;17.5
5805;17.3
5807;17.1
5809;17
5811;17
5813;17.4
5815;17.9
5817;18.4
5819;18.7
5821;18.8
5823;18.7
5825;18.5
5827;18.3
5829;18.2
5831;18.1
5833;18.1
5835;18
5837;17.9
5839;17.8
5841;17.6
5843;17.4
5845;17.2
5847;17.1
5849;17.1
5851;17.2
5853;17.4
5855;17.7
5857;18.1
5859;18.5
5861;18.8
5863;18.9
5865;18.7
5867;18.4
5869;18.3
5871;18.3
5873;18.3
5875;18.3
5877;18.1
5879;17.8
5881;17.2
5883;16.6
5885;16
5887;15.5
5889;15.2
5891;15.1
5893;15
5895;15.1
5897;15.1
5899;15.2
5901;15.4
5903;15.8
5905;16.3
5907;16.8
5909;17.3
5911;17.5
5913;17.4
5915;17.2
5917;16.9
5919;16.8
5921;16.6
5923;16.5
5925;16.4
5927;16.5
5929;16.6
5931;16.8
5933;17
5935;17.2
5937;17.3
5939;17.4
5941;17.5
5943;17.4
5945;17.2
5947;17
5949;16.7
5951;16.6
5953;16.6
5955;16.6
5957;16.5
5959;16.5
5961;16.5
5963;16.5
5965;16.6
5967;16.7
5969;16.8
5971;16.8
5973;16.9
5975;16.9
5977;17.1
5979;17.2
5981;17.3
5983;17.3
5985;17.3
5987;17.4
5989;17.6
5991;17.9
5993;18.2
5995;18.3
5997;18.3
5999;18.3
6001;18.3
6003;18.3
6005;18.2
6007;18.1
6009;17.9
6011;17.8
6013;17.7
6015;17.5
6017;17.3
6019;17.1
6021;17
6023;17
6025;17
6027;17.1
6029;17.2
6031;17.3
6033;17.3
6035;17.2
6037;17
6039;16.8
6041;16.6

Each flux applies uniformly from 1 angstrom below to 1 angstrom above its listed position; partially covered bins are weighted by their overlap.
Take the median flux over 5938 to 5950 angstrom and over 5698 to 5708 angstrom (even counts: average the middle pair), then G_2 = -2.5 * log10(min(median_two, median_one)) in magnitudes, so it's -3.02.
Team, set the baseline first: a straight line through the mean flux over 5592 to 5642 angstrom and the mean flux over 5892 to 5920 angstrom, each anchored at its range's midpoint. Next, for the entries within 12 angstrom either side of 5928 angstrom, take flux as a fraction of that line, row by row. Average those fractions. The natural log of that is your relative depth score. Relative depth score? 0.04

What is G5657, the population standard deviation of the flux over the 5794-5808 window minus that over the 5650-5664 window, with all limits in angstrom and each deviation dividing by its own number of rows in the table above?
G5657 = -0.21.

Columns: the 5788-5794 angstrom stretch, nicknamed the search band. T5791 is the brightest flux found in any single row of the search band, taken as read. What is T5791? 17.8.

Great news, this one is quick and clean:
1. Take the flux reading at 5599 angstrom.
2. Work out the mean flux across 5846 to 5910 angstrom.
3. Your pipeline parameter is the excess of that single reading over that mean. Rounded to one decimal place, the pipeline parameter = 0.4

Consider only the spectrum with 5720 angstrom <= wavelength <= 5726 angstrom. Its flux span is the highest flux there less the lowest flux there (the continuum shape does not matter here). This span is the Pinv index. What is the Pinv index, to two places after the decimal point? 0.20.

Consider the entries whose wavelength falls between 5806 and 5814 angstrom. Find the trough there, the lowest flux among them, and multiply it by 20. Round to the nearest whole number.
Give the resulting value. 340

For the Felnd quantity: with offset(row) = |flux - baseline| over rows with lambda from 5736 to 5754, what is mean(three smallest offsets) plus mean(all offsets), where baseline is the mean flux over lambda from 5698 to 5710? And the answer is 3.5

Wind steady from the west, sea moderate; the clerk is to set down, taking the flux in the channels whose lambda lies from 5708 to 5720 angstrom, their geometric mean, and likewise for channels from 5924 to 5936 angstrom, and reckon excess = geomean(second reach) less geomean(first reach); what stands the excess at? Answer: 0.3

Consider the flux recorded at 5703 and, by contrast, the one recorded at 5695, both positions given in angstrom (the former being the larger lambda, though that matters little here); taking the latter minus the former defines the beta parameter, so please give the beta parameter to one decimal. 1.4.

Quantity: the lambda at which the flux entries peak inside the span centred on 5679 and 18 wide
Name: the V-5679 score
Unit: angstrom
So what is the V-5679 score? 5673 angstrom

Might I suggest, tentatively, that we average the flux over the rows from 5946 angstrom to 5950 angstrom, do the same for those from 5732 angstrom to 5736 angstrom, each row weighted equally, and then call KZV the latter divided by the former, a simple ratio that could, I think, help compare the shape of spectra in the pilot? 1.08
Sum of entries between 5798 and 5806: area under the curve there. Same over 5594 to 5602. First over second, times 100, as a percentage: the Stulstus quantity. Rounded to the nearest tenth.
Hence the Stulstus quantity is 100.6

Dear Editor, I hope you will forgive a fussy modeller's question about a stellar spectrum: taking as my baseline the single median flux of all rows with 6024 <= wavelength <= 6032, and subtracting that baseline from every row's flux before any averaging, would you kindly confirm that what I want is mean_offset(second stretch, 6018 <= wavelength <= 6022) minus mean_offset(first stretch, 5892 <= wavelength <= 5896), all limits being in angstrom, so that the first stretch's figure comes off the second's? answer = 2.0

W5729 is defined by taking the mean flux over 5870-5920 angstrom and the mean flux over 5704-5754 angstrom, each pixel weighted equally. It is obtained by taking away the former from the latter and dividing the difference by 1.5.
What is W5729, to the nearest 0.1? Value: 0.6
